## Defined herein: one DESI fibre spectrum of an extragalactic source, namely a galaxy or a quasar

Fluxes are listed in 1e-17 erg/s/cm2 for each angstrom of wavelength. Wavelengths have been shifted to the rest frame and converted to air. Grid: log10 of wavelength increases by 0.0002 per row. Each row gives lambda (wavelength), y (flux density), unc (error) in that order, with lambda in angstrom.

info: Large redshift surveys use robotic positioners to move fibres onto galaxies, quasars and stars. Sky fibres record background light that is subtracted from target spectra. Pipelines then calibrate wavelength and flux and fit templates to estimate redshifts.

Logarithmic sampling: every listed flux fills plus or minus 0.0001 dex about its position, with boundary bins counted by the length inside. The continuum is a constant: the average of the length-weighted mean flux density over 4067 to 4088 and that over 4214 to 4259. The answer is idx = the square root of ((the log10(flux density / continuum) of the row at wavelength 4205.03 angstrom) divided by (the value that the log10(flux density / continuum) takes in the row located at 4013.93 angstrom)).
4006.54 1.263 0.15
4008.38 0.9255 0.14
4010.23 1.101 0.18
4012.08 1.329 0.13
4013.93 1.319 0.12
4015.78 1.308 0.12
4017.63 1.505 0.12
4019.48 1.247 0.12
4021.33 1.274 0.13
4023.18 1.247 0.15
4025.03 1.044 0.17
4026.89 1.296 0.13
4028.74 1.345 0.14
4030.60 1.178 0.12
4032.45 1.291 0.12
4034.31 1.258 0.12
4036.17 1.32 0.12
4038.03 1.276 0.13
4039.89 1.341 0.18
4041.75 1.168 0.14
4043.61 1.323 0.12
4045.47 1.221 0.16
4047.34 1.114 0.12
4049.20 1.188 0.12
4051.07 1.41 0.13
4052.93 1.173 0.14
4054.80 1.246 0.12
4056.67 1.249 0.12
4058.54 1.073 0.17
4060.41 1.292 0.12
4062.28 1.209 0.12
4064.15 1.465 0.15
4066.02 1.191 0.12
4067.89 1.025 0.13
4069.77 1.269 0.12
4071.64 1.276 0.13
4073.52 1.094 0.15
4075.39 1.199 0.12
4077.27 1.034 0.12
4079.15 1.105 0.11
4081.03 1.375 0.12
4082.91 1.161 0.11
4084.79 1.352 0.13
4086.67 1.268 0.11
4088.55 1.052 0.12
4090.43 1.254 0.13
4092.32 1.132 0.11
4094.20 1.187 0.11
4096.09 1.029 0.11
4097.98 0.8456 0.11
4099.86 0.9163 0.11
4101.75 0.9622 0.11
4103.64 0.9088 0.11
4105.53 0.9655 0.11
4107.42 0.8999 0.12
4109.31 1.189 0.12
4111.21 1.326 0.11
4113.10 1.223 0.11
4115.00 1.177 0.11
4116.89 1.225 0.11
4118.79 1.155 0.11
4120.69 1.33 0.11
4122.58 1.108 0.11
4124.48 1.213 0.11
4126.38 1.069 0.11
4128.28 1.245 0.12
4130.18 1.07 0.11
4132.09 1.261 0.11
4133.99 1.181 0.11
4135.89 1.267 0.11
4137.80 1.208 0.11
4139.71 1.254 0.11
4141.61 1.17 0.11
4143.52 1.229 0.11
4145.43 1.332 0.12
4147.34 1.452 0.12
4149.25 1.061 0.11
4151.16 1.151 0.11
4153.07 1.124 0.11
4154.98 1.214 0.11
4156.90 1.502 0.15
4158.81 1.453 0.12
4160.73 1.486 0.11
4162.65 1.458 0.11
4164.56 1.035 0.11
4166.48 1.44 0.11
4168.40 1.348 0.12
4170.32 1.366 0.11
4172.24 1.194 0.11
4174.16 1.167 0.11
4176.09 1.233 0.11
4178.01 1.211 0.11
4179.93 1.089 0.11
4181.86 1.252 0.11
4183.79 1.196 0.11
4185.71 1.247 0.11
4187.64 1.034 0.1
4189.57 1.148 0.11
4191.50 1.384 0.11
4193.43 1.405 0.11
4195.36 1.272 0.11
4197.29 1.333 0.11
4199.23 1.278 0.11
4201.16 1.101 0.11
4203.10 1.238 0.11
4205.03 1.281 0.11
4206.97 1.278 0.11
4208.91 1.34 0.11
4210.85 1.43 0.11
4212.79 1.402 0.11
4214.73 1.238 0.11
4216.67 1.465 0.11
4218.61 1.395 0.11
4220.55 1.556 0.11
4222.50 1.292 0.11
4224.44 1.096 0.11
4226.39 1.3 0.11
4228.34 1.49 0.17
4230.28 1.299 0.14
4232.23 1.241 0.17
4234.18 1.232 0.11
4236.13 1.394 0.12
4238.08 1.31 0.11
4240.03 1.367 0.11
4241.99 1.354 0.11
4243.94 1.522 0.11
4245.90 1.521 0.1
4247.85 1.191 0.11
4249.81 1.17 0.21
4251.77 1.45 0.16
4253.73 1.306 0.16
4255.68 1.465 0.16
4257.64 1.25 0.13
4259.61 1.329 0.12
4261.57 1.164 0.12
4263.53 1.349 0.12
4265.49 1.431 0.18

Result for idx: 0.5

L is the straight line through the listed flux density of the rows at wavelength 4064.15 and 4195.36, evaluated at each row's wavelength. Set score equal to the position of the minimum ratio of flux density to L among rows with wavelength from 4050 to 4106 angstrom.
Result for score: 4097.98 angstrom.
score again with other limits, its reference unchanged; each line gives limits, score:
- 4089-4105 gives 4097.98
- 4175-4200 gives 4187.64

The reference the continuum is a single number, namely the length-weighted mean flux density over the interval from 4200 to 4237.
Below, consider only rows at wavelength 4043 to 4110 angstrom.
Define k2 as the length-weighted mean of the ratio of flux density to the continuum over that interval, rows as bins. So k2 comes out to 0.88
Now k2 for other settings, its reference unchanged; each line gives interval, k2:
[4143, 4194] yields 0.96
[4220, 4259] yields 1.01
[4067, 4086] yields 0.90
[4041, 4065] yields 0.94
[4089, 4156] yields 0.87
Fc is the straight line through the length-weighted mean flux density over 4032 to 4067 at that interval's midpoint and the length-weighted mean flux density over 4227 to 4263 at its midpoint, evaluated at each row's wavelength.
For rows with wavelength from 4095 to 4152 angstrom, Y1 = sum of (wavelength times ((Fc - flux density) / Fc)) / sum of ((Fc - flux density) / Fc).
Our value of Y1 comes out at 4113.6 angstrom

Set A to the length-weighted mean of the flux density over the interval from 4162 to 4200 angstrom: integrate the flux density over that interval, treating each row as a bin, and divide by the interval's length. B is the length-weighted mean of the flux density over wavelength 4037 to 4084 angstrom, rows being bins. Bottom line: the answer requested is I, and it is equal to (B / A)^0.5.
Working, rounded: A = 1.25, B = 1.22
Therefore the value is 0.99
